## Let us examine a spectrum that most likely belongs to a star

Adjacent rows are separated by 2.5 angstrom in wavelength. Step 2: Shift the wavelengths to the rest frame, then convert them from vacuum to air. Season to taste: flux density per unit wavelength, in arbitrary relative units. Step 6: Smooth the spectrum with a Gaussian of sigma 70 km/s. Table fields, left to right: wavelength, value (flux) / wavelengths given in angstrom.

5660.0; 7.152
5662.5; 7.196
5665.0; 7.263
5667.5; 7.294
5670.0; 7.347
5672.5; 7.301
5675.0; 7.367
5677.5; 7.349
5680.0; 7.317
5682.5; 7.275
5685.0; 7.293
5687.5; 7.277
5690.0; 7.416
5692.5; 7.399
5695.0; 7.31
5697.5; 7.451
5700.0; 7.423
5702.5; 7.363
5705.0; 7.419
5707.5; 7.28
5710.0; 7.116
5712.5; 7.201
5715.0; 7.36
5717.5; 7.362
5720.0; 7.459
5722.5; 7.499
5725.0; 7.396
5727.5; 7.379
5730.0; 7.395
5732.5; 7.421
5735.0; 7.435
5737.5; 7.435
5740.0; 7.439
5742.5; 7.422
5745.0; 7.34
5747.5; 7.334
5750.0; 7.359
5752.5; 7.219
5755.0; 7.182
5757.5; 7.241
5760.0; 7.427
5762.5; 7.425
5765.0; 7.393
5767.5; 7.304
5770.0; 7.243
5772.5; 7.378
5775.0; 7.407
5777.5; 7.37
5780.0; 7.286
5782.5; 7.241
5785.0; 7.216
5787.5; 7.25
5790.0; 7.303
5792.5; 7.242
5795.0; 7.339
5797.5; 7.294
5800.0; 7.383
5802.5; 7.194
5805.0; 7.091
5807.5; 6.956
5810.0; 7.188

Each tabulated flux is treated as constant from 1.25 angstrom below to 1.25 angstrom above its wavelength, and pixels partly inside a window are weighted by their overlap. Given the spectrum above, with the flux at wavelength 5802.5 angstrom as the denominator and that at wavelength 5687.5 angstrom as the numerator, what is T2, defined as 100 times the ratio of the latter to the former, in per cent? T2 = 101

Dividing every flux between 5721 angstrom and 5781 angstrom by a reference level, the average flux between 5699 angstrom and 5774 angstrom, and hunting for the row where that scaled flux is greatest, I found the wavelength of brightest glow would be 5722.5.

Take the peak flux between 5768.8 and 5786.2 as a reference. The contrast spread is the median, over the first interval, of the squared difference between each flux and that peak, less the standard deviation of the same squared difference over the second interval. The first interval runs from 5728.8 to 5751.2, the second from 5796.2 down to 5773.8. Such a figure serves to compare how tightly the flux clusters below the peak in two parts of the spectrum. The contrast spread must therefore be -0.012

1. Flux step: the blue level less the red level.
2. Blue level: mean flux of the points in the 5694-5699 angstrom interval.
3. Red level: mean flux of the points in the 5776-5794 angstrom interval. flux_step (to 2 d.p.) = 0.11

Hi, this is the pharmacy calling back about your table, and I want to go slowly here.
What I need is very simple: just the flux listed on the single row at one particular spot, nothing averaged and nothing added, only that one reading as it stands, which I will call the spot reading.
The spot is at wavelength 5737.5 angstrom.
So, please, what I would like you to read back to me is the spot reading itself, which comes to 7.435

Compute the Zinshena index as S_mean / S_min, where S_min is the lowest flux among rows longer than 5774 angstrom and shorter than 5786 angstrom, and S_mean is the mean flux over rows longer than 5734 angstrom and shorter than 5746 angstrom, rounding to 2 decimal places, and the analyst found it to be 1.03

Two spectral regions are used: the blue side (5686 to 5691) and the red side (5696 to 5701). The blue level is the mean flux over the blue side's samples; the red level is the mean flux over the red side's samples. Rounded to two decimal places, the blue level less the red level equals -0.09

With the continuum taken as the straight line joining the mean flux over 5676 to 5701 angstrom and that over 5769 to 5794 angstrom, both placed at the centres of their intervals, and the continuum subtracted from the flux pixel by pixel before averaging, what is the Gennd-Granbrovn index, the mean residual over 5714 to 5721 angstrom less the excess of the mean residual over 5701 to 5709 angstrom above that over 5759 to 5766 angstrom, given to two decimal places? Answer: 0.16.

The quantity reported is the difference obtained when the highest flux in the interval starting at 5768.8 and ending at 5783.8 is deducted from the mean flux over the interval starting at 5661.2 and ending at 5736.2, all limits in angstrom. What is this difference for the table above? -0.06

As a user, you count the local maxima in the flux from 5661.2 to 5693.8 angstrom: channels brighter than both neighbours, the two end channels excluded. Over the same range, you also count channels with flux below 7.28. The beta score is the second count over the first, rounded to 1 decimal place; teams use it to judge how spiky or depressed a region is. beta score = 1.0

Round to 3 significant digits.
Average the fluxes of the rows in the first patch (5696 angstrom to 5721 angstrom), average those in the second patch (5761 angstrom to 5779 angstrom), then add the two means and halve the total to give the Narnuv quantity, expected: 7.35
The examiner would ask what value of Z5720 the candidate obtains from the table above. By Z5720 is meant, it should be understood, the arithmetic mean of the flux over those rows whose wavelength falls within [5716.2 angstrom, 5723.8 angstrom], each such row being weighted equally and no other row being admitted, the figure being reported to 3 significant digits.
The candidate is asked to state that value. 7.44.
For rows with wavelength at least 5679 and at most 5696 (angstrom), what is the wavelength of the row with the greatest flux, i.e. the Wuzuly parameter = 5690.0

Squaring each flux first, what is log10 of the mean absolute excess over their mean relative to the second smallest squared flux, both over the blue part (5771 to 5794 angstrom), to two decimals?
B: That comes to -1.79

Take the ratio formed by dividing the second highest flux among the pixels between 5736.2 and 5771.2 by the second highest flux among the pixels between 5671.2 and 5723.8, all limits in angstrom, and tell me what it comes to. 1.00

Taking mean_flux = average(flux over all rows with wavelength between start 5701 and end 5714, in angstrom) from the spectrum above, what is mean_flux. 7.28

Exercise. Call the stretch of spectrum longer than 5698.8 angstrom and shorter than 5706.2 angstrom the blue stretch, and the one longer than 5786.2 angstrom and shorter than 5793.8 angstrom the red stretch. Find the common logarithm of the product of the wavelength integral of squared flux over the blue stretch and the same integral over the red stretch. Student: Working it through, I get 5.21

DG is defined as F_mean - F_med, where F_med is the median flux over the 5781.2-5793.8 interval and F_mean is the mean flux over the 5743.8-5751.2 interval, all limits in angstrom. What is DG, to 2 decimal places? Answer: 0.10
